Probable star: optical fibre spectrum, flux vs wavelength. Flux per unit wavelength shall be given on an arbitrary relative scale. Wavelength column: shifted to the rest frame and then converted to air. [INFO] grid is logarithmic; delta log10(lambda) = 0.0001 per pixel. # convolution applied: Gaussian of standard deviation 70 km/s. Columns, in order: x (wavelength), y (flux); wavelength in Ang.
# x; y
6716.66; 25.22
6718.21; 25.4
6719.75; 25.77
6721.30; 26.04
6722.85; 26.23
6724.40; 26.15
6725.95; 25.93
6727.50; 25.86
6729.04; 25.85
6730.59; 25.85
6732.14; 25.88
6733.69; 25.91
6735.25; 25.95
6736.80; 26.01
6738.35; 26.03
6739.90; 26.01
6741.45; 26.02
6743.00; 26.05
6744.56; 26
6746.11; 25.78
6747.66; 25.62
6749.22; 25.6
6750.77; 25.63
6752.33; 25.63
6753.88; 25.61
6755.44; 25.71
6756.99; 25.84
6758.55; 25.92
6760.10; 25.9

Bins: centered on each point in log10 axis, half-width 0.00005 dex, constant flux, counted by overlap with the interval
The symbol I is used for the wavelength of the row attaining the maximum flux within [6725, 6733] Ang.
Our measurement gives 6725.95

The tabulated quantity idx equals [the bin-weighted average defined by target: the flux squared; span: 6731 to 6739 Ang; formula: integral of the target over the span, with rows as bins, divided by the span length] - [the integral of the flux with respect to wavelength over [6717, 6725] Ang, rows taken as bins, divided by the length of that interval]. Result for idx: 647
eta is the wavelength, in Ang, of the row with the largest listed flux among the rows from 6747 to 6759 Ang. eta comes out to 6758.55 Ang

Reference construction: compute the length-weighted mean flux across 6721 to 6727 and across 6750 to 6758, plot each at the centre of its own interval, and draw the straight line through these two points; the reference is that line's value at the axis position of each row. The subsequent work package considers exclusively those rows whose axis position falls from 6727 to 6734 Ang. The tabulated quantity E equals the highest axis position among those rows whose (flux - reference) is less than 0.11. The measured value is 6733.69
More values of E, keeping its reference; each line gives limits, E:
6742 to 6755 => 6753.88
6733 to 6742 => 6735.25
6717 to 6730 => 6729.04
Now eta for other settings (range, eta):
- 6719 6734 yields 6722.85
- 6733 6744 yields 6743.00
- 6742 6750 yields 6743.00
